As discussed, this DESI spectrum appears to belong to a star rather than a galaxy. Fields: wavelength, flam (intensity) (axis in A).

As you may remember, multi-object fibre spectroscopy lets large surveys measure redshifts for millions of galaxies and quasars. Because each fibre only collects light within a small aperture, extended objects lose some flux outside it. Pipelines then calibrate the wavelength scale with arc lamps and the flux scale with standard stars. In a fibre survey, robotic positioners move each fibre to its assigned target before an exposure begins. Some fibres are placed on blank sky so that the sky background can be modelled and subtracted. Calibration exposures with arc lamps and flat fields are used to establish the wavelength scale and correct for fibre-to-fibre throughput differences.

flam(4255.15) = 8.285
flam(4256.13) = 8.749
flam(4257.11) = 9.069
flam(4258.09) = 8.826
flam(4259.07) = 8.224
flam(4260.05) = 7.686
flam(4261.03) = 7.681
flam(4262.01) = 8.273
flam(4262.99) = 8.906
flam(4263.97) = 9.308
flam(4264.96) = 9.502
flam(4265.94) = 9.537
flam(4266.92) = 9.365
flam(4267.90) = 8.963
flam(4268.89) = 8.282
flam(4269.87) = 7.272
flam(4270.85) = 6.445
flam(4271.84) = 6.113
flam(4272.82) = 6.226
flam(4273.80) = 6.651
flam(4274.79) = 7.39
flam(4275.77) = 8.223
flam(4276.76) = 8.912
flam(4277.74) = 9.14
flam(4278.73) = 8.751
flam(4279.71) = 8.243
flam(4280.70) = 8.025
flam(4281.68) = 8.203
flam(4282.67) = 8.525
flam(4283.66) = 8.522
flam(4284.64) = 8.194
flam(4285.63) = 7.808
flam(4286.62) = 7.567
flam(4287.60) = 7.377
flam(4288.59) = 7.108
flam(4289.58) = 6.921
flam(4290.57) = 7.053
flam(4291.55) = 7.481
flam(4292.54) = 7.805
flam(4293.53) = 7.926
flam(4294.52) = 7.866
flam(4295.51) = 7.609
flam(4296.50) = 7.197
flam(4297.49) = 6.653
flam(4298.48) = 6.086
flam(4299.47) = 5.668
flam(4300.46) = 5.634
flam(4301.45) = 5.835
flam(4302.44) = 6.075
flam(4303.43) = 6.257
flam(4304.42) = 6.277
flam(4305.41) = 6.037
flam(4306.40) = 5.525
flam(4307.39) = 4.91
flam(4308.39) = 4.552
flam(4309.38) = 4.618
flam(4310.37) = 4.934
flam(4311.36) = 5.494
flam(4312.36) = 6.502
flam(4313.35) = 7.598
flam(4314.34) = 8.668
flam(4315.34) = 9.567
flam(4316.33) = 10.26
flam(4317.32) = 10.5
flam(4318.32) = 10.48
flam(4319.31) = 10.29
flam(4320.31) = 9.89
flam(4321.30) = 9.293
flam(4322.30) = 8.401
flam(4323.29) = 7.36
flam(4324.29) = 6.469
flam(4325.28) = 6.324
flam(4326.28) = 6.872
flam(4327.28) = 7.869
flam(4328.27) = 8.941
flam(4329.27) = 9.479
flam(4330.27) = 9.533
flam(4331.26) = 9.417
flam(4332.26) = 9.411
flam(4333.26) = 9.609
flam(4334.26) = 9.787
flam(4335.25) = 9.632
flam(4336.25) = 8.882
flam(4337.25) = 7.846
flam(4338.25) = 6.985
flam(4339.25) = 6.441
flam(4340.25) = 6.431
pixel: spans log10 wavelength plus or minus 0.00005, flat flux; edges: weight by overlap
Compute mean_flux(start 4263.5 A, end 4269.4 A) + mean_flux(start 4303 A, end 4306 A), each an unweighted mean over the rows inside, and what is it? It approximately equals 15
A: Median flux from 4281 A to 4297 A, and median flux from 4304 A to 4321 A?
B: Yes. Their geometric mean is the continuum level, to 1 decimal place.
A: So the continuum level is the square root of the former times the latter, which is 7.1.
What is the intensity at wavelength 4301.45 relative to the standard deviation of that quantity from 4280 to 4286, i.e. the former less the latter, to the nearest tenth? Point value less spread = 5.6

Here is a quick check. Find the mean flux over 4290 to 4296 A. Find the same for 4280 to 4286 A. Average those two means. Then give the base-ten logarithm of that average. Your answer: 0.899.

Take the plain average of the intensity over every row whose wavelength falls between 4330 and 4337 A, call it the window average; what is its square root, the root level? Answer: 3.1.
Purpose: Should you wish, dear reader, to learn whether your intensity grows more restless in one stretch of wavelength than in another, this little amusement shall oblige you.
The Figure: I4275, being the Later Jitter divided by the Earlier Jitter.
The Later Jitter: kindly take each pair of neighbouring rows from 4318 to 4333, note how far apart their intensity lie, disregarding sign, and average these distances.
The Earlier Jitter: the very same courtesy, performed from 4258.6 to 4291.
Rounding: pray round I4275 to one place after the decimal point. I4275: 1.4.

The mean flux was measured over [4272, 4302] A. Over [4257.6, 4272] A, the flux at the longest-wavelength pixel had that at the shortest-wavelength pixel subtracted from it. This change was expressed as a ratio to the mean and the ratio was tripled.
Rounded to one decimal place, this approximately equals -1.1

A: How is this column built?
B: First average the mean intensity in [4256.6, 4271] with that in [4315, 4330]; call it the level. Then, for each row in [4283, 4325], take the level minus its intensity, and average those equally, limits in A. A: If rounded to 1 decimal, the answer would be 1.4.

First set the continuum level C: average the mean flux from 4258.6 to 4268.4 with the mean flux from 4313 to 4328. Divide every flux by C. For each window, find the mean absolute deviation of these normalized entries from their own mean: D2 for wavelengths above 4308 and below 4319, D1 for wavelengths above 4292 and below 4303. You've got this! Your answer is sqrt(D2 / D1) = 1.6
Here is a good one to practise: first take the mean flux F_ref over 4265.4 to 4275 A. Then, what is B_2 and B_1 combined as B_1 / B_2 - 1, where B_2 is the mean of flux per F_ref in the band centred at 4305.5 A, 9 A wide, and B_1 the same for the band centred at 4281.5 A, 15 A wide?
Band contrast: 0.46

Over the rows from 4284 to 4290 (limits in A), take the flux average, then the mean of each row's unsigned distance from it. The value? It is 0.36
